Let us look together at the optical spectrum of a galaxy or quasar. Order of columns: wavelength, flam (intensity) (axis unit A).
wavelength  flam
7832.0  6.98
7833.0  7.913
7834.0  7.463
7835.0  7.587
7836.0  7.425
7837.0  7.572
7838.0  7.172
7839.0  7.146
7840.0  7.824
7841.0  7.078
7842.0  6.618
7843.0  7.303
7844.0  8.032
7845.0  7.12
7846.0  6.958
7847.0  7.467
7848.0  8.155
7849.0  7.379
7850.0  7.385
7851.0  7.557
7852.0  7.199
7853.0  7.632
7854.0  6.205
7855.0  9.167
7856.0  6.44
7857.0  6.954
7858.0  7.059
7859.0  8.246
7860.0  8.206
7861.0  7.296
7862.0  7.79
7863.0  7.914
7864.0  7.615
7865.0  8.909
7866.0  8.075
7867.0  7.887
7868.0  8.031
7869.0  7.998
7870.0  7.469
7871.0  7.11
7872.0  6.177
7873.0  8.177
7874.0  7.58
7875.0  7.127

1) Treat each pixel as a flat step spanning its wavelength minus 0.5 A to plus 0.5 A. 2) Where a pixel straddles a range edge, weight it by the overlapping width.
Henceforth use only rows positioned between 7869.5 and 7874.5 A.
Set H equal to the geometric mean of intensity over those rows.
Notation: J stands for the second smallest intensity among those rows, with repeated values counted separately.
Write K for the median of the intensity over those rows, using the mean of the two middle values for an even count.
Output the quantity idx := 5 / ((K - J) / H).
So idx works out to 101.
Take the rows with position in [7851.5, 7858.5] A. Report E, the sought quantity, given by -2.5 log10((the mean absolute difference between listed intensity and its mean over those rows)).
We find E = 0.44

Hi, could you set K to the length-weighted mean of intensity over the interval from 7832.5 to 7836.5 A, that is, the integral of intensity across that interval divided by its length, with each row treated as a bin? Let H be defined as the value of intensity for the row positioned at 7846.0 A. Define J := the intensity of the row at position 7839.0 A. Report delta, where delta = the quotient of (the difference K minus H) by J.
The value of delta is 0.09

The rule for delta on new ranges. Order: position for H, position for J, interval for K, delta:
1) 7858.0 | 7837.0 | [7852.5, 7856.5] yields 0.04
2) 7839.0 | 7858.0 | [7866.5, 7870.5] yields 0.10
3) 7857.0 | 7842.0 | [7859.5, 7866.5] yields 0.15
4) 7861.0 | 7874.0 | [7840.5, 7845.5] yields -0.01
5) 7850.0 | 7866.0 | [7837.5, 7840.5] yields 0.00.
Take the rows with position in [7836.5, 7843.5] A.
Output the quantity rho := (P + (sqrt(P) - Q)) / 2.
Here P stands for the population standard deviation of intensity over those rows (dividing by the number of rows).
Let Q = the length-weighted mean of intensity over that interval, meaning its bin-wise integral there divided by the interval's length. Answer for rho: -3.15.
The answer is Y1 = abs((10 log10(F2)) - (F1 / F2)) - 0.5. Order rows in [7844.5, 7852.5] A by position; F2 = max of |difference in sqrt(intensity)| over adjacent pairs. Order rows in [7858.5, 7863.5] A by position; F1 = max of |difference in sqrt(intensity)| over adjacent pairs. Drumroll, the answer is 9.2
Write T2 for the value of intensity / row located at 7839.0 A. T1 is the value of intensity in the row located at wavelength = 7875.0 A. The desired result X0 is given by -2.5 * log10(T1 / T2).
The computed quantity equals 0.00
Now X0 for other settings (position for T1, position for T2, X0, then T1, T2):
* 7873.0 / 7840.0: -0.05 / 8.177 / 7.824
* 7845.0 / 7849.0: 0.04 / 7.12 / 7.379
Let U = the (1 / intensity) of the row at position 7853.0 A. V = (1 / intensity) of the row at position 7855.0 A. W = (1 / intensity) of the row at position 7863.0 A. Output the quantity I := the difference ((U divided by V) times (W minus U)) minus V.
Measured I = -0.115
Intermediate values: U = 0.131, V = 0.11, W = 0.126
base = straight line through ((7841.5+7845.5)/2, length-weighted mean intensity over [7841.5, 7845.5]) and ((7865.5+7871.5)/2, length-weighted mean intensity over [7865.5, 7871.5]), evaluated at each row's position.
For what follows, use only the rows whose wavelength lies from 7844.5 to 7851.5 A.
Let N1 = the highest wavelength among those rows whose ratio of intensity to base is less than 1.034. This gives 7851.0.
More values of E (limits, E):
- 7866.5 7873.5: 0.67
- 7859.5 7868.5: 1.31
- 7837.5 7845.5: 1.22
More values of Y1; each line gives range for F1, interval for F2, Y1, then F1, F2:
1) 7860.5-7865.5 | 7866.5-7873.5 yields 4.4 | 0.225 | 0.37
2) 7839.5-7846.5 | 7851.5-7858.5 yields 2.5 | 0.166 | 0.54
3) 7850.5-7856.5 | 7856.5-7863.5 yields 8.7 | 0.537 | 0.21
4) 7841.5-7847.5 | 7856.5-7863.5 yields 7.0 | 0.166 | 0.21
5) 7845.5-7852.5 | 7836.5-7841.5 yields 9.2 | 0.139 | 0.14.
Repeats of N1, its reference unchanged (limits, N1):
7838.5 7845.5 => 7845.0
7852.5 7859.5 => 7858.0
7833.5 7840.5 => 7839.0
